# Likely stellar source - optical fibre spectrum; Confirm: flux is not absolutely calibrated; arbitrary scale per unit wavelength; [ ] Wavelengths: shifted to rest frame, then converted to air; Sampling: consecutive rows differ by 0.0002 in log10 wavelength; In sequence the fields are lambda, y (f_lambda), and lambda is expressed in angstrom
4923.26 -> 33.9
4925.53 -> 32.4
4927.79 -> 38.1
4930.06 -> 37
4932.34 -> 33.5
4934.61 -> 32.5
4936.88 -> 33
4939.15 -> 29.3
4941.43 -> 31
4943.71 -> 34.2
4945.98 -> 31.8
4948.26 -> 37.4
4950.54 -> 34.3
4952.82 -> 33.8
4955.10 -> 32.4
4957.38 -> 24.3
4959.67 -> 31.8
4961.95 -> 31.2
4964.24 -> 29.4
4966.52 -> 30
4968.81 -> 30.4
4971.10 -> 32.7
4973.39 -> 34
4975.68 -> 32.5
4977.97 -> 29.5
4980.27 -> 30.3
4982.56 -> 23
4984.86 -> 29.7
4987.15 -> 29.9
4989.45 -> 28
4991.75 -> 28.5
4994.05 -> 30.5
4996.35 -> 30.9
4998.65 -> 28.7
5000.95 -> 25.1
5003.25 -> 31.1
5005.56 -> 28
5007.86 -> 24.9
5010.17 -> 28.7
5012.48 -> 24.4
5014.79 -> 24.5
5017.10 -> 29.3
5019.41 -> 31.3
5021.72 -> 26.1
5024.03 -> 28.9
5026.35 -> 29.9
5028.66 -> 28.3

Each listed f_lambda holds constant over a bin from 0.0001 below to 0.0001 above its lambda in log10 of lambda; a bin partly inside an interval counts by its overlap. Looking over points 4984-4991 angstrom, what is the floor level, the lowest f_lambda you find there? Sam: 28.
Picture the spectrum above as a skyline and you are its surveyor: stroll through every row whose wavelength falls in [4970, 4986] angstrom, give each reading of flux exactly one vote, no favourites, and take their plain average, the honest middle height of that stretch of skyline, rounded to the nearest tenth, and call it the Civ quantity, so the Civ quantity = 30.2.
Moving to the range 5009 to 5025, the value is 27.6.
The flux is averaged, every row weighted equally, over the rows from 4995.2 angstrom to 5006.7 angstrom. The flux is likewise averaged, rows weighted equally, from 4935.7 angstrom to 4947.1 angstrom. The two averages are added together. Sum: 60.6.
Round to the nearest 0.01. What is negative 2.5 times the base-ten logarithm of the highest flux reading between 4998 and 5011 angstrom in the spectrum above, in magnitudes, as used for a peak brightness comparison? -3.73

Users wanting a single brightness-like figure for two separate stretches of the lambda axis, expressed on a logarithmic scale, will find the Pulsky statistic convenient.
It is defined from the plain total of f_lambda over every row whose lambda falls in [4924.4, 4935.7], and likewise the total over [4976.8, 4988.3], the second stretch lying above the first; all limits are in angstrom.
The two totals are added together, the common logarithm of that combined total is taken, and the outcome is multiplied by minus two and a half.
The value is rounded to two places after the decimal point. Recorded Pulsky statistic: -6.25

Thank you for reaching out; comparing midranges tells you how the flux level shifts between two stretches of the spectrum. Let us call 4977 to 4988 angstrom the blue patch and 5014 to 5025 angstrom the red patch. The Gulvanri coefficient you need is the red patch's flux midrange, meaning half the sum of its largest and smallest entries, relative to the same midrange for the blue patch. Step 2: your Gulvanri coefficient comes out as 1.05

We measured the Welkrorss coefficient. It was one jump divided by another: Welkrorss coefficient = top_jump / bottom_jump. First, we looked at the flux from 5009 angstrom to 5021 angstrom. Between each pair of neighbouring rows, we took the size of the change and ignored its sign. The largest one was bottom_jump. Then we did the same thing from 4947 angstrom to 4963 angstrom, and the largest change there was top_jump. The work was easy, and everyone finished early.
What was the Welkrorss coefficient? 1.7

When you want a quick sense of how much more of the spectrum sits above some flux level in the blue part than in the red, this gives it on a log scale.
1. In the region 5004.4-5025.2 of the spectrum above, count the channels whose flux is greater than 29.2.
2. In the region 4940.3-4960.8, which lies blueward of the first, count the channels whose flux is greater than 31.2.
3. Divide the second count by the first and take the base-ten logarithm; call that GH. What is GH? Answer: 0.54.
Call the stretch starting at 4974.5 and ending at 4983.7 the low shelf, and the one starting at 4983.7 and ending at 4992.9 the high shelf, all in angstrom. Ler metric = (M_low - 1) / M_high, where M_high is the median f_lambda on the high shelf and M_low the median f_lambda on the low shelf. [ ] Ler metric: 0.99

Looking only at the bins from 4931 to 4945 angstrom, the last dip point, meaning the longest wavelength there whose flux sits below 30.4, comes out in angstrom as 4939.15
